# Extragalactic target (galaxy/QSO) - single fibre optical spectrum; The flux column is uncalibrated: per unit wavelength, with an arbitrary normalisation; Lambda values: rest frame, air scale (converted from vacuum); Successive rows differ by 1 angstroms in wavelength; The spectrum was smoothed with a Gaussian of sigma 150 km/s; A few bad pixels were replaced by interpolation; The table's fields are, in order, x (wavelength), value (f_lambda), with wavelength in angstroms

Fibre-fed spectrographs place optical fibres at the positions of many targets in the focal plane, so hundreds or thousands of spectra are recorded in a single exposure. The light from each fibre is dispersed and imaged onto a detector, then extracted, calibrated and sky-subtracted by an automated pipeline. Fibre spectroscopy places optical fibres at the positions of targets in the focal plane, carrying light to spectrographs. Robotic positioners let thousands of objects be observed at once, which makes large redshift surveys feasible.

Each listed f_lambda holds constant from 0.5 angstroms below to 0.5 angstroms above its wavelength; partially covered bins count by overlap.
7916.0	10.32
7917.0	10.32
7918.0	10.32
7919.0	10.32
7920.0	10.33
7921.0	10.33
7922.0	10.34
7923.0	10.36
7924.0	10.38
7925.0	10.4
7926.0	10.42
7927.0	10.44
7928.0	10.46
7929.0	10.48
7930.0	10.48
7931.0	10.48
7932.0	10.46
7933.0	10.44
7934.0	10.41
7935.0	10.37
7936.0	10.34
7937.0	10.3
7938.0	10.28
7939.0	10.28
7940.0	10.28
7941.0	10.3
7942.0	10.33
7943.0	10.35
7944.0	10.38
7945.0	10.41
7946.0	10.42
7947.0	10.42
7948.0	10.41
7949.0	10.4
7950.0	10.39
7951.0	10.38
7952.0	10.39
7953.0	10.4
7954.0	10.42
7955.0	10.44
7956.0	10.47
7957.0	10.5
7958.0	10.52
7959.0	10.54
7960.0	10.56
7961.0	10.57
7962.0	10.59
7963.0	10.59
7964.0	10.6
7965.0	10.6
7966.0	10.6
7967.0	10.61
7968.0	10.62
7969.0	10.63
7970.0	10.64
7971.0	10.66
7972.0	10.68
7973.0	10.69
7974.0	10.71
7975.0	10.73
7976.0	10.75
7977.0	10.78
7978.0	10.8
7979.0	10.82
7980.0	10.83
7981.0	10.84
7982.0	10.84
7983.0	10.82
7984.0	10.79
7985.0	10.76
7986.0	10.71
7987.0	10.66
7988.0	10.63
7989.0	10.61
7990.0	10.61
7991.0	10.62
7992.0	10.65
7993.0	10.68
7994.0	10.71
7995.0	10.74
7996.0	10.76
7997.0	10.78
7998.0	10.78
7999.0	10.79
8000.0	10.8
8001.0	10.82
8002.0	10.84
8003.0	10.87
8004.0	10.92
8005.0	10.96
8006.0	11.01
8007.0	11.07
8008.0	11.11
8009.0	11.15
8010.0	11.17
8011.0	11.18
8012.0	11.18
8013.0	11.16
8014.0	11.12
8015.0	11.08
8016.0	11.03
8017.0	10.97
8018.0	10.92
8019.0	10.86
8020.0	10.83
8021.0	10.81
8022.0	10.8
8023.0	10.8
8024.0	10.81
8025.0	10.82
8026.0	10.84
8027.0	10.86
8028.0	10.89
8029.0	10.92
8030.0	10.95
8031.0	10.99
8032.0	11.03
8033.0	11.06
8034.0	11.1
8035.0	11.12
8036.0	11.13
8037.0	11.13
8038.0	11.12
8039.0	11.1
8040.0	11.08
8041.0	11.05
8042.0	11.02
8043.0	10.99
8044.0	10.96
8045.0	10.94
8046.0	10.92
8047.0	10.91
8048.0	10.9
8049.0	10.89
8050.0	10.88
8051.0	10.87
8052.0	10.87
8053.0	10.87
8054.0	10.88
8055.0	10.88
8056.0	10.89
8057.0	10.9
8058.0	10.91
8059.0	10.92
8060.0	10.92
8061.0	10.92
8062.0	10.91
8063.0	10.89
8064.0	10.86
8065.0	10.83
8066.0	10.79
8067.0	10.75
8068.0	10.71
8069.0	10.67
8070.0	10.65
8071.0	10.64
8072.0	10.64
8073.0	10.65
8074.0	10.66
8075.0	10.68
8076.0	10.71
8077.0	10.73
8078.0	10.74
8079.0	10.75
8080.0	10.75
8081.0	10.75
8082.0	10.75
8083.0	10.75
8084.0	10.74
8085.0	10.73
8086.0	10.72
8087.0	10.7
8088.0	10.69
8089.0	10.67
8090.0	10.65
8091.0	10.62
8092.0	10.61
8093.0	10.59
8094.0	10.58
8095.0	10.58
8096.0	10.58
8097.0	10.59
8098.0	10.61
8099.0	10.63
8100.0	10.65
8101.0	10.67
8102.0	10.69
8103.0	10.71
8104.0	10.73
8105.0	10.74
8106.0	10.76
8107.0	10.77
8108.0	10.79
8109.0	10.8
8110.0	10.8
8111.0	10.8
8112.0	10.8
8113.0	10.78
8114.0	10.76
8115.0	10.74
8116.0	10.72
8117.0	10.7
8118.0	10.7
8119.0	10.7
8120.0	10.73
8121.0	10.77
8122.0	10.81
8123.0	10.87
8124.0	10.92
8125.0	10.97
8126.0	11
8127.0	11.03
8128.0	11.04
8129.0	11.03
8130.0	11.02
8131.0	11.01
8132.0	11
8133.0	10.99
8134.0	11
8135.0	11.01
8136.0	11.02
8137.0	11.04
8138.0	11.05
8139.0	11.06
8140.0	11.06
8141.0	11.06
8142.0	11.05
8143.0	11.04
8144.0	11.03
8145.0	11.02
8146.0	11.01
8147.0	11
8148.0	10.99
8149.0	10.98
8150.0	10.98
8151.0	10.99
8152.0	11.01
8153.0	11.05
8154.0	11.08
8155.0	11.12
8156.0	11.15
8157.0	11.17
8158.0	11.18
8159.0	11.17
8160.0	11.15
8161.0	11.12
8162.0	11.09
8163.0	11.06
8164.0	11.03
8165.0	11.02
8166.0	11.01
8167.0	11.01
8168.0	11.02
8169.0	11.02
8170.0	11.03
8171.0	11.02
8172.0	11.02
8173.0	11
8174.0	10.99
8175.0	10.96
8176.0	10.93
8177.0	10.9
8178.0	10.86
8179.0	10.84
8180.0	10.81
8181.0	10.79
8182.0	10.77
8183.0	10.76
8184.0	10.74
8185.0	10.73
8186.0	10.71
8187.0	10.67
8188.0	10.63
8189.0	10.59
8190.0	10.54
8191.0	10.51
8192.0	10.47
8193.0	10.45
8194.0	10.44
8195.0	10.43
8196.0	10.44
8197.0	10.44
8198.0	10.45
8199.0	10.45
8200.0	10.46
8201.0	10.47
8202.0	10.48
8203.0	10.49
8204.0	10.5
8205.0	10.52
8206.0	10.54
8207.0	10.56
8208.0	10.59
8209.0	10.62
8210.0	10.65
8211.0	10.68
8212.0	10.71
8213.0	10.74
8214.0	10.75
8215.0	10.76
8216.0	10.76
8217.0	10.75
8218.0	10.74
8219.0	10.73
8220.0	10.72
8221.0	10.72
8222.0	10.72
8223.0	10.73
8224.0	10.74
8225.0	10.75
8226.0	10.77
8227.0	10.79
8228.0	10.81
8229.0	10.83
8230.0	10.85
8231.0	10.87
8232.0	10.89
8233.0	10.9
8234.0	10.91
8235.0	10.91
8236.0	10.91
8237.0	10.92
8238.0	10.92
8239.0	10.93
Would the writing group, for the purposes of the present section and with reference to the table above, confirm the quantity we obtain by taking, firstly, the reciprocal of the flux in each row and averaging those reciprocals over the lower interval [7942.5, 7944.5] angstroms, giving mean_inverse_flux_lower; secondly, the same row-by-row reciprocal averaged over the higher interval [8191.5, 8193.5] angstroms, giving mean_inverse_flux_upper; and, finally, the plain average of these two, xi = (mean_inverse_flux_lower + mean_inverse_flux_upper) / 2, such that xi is 0.0960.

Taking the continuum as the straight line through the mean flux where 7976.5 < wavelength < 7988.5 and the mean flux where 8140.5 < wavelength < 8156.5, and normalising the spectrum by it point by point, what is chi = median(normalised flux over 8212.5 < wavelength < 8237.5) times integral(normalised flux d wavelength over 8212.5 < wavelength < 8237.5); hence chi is 23.4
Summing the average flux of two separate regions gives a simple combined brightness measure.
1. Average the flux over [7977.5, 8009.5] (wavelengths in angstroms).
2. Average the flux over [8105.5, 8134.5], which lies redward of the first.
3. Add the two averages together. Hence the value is 21.7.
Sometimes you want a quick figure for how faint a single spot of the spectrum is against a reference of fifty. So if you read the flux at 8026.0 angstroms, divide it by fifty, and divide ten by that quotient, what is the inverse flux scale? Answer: 46.1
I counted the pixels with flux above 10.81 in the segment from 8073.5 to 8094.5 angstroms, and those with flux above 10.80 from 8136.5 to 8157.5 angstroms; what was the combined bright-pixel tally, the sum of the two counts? 21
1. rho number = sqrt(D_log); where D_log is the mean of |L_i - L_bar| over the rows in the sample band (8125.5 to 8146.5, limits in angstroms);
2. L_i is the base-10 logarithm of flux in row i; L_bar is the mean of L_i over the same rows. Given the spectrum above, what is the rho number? 0.027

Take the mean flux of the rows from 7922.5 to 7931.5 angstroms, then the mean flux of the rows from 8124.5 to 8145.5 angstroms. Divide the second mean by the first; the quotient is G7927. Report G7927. 1.06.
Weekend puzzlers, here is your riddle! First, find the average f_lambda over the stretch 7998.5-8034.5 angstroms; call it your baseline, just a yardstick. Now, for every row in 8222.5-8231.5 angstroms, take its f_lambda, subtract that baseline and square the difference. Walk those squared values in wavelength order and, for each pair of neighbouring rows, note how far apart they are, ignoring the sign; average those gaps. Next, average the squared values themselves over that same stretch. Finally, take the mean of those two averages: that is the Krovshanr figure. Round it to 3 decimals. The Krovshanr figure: 0.018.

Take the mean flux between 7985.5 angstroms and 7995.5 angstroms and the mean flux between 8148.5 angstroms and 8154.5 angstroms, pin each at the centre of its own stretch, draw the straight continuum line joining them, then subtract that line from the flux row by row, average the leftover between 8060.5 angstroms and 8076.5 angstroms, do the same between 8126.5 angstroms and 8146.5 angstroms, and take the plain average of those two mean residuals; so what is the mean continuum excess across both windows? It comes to -0.02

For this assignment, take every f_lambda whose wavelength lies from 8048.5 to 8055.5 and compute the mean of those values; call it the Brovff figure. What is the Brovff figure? 10.9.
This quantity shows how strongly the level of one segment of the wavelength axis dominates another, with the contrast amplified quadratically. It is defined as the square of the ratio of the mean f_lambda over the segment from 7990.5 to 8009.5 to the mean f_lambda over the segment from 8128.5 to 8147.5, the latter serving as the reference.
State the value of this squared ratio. 0.97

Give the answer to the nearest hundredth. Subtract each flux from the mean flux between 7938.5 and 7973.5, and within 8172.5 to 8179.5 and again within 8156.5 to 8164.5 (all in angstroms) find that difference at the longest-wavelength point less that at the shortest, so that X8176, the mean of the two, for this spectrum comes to 0.15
